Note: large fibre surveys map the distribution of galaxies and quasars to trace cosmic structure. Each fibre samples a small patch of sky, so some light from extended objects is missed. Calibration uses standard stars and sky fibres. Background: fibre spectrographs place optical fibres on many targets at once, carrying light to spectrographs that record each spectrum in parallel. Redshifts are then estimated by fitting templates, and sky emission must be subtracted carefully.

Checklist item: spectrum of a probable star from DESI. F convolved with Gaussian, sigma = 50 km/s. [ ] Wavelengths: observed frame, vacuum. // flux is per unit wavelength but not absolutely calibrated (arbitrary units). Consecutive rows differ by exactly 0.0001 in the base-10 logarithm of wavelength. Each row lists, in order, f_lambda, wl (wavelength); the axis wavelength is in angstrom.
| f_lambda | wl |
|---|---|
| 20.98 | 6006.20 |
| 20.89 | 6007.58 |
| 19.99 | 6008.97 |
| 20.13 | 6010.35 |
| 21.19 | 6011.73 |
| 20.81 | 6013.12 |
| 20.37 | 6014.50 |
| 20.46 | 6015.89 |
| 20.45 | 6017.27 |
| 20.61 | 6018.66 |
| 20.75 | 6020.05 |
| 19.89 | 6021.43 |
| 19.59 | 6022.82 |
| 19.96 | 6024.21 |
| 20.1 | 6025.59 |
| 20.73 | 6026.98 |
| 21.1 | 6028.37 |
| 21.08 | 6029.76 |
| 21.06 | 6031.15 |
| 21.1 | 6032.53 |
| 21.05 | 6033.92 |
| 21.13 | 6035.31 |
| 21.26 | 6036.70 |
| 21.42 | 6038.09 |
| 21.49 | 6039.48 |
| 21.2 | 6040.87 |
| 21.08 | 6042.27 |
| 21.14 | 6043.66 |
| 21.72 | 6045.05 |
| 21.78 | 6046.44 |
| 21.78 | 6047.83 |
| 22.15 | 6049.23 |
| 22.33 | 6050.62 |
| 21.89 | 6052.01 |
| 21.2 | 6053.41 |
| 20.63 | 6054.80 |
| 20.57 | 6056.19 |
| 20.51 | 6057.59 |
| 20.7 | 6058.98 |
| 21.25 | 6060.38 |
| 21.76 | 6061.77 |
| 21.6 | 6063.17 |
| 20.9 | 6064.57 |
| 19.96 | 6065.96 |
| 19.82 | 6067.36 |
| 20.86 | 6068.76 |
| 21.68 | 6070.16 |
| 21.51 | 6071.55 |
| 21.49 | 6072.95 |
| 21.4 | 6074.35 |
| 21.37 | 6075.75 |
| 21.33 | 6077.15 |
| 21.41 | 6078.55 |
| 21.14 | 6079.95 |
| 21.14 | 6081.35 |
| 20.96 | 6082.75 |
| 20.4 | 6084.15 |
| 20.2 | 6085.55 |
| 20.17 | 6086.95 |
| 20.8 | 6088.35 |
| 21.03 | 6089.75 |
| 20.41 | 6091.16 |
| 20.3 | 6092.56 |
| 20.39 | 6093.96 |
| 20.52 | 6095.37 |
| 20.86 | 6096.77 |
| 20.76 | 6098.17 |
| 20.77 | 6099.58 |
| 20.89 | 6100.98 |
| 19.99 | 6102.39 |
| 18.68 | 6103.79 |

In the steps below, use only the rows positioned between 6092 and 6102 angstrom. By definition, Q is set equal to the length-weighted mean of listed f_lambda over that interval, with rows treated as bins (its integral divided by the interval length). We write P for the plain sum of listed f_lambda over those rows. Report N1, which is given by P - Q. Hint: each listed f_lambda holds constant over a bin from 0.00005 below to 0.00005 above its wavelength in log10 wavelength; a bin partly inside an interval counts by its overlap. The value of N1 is 124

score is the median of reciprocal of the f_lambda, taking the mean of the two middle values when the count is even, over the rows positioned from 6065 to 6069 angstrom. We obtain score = 0.0501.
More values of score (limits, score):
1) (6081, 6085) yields 0.0477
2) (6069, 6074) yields 0.0465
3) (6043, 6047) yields 0.0460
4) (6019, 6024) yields 0.0503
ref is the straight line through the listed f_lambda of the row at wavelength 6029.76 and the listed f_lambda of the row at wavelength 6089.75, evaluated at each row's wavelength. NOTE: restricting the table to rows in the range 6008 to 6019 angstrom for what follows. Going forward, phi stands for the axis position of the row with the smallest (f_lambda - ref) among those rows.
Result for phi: 6008.97 angstrom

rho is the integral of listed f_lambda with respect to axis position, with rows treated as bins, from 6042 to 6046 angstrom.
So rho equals 86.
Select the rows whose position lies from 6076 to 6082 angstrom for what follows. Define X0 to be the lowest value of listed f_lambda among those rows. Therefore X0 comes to 21.14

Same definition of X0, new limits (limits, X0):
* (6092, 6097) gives 20.3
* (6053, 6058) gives 20.51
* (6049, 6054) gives 21.2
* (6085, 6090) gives 20.17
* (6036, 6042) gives 21.2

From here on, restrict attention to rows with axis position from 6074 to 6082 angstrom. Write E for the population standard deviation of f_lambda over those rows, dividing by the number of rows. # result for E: 0.1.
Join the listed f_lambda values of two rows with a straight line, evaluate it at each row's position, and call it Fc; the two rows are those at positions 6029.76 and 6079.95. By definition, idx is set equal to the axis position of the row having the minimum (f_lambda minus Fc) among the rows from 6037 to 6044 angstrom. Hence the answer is 6042.27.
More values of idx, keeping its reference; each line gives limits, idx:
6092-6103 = 6102.39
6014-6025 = 6022.82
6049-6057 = 6056.19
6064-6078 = 6067.36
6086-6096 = 6086.95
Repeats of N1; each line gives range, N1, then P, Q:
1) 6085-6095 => 123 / 143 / 20.47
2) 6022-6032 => 123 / 144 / 20.52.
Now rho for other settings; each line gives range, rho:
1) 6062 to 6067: 104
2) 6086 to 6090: 82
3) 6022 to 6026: 79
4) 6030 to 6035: 106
